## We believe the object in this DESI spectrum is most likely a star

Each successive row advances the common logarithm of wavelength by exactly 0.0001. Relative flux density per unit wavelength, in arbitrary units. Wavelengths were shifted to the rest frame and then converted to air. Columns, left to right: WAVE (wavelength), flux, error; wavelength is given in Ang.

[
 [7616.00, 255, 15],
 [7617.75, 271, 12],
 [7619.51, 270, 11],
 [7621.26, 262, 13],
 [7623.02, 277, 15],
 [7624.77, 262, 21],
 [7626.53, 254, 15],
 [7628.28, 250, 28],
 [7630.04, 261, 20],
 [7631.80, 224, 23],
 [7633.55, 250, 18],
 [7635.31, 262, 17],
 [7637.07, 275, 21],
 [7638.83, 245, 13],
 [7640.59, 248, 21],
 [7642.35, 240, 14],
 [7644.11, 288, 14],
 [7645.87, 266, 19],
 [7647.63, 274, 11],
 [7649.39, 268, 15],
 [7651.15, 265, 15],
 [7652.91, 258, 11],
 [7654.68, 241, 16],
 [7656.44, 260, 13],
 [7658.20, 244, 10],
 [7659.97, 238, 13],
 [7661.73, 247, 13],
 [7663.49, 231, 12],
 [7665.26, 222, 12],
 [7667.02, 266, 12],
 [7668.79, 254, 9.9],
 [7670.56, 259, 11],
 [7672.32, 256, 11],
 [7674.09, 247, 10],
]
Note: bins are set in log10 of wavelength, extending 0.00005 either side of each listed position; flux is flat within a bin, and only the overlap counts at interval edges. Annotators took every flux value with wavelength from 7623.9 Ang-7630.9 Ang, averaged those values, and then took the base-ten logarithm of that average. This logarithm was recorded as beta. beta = 2.41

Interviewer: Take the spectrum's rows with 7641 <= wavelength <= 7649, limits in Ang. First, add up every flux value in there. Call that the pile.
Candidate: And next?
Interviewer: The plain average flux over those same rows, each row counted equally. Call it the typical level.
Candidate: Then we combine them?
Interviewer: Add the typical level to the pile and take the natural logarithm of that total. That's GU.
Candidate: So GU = 7.20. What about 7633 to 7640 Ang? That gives 7.16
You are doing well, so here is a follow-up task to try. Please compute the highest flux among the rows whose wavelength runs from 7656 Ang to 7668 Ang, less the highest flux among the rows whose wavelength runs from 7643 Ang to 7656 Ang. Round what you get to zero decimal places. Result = -22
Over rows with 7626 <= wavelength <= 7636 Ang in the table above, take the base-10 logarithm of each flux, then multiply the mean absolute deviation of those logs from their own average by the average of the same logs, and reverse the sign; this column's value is -0.038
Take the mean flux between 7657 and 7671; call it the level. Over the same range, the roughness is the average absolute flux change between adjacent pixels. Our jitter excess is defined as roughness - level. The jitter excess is -231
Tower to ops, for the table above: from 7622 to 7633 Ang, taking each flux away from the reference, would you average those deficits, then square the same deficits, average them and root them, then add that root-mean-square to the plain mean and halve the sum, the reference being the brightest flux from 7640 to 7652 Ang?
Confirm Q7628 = 35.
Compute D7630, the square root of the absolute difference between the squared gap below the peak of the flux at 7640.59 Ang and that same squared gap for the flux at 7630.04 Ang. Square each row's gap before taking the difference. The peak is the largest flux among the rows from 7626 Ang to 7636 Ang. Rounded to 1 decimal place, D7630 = 14.0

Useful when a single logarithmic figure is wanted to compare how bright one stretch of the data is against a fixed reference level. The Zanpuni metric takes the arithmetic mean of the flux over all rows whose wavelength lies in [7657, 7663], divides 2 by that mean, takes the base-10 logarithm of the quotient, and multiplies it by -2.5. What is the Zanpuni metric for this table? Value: 5.21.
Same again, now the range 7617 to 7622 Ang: 5.32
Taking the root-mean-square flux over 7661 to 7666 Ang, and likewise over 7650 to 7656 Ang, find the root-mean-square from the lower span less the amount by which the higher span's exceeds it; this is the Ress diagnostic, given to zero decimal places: 276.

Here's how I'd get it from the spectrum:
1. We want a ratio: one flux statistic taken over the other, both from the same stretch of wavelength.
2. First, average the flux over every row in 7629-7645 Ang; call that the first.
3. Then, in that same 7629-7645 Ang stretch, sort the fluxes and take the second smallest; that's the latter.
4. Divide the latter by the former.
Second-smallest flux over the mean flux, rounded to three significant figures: 0.942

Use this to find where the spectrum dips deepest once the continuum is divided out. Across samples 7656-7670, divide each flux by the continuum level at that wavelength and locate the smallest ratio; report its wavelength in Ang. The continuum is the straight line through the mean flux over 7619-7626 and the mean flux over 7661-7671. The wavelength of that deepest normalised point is 7665.26 Ang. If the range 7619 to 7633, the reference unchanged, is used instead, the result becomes 7631.80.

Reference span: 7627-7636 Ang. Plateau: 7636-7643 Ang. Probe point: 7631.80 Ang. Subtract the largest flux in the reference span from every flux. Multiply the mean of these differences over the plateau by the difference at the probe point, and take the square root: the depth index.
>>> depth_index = 19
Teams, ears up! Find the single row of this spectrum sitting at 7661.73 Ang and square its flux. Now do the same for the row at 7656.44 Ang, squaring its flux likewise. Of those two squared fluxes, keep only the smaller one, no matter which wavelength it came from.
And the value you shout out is 61009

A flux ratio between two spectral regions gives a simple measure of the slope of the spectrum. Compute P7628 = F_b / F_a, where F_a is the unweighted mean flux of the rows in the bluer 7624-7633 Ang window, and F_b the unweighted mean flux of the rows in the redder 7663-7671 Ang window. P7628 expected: 0.98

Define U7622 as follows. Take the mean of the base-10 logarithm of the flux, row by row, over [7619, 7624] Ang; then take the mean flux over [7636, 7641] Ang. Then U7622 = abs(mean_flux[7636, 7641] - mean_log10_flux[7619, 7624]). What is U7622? 254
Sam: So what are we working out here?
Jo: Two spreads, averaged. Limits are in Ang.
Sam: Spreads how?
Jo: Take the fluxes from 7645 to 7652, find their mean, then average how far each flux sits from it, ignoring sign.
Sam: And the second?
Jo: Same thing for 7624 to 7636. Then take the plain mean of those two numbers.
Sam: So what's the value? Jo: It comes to 5.9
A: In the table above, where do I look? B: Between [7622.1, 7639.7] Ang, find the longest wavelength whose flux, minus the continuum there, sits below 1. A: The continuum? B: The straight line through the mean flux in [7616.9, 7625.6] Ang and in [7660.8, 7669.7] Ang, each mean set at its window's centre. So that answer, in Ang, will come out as 7638.83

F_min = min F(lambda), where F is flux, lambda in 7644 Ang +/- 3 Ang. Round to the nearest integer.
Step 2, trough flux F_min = 240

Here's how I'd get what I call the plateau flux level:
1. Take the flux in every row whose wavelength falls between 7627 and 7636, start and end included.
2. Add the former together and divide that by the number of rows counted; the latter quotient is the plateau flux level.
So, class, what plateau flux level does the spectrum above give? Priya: 249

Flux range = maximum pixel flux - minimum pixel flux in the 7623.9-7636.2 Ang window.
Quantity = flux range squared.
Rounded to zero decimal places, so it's 1444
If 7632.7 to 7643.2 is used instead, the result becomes 1225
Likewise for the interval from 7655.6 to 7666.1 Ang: 1444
